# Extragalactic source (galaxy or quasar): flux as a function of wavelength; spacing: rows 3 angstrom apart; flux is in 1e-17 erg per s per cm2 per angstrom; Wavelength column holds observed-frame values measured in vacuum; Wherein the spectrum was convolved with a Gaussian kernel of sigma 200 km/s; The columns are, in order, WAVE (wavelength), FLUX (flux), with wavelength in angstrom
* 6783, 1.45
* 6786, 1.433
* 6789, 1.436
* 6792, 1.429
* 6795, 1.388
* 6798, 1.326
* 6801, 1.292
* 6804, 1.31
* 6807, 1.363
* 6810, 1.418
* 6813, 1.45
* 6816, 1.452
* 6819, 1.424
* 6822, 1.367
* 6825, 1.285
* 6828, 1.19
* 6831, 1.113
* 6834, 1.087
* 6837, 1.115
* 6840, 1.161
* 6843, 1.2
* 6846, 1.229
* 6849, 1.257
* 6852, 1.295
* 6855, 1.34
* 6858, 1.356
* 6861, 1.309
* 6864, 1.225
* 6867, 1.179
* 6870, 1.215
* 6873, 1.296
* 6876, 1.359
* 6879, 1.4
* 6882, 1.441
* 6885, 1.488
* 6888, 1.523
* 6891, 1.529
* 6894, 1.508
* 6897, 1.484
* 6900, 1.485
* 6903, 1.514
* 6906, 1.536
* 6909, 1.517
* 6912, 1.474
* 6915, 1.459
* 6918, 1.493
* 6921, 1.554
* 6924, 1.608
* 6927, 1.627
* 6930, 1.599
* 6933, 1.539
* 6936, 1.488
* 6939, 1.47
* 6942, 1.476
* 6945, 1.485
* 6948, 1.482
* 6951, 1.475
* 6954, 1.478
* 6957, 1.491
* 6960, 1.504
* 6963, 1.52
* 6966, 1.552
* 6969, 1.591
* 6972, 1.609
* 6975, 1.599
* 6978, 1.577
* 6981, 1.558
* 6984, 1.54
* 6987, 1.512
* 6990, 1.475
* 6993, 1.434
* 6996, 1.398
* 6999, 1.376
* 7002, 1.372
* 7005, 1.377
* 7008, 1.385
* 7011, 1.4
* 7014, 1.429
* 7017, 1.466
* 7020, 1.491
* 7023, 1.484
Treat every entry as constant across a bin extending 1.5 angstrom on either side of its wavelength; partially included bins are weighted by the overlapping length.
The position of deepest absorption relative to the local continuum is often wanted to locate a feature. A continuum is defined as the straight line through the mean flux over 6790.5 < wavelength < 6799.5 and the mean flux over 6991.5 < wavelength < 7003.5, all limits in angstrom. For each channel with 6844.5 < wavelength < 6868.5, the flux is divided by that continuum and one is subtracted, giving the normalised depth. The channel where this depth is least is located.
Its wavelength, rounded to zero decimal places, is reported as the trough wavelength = 6867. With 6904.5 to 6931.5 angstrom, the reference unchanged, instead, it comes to 6915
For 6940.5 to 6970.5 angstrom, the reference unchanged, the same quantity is 6951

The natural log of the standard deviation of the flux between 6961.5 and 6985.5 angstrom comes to -3.5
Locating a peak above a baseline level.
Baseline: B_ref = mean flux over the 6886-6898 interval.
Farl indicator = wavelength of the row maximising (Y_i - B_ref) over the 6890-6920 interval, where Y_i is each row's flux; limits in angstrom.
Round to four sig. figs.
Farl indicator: 6906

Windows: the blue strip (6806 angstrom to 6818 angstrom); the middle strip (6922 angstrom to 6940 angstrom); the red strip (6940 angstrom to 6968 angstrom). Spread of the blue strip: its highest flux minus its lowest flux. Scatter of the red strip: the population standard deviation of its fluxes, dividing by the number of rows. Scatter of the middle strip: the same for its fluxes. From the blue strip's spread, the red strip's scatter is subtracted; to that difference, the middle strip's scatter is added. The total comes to 0.125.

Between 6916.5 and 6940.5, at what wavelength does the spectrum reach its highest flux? 6927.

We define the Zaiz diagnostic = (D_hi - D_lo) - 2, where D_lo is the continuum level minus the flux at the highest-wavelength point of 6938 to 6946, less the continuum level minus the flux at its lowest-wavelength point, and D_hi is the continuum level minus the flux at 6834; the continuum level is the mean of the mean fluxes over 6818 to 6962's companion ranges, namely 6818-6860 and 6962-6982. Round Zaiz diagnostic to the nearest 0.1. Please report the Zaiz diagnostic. -1.7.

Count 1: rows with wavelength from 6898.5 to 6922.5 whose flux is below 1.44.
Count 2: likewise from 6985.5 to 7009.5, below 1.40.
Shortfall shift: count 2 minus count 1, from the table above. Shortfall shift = 5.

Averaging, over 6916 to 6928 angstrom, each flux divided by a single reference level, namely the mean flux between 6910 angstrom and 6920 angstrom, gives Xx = 1.06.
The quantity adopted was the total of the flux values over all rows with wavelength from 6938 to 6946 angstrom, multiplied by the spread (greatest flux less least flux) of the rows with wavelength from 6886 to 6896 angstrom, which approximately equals 0.1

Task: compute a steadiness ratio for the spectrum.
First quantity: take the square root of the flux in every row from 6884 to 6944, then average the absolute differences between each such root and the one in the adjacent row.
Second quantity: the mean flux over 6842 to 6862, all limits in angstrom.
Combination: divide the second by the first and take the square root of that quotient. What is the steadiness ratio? 10.5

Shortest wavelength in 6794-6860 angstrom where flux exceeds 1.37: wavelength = 6795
